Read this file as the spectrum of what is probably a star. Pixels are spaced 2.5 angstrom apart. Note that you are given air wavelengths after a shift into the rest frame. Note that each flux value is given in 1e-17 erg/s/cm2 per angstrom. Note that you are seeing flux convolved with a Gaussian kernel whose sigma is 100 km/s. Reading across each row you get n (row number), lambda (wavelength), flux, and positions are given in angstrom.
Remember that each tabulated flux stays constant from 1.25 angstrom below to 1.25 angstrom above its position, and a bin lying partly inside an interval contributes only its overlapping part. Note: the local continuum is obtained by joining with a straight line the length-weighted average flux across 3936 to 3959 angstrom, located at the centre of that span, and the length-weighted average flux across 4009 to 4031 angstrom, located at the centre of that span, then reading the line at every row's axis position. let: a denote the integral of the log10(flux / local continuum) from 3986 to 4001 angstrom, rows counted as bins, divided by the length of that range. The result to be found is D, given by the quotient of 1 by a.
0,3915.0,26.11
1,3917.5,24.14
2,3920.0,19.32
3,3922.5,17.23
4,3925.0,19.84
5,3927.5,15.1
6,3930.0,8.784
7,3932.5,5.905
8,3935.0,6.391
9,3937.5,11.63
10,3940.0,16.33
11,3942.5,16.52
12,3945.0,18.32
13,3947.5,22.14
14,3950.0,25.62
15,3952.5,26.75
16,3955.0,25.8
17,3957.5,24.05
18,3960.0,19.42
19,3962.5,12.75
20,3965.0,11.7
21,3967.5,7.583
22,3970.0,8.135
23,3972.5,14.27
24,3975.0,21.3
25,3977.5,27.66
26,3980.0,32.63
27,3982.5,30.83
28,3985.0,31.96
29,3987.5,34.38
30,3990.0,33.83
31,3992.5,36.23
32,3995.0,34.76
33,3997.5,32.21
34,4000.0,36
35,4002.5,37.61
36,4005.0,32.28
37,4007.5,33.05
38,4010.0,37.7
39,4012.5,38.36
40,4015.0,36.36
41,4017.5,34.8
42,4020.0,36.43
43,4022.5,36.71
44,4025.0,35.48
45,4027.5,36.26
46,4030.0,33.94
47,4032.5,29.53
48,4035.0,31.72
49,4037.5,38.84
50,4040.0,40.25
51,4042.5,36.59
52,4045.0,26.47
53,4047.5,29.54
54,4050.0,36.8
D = 19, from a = 0.05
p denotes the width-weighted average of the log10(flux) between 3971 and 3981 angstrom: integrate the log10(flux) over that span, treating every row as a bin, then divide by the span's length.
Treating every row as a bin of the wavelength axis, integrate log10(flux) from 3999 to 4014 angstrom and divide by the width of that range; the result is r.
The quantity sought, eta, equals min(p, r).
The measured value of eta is 1.3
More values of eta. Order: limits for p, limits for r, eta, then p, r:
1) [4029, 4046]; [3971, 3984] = 1.4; 1.53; 1.4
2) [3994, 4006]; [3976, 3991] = 1.5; 1.54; 1.5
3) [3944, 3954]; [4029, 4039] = 1.4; 1.36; 1.5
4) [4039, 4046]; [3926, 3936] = 0.9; 1.53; 0.9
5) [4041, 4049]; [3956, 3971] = 1.1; 1.49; 1.1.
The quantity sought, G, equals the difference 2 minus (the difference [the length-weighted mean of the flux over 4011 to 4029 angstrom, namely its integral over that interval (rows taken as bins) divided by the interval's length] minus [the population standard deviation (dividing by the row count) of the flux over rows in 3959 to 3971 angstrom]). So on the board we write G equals -30.1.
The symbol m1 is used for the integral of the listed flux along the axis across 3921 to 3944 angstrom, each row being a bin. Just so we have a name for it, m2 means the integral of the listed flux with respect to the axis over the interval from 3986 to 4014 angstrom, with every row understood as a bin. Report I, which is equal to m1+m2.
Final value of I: 1287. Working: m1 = 304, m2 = 983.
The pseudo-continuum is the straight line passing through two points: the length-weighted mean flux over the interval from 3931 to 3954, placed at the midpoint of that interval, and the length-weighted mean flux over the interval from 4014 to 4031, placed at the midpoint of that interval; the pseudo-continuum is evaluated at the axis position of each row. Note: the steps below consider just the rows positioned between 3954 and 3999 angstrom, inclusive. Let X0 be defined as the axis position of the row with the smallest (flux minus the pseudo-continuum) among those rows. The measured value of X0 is 3970.0 angstrom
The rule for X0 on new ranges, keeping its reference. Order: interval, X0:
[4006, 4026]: 4025.0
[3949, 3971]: 3970.0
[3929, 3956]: 3935.0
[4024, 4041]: 4032.5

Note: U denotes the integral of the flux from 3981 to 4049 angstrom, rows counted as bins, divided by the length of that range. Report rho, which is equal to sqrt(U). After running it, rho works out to 5.9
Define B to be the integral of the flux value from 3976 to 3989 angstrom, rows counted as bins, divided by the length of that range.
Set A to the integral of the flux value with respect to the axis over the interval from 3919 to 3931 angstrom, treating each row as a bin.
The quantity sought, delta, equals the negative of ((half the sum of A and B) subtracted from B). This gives 81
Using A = 194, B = 31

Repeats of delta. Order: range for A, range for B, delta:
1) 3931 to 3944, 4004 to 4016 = 57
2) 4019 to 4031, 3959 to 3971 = 209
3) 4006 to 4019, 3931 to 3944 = 228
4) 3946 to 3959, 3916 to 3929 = 151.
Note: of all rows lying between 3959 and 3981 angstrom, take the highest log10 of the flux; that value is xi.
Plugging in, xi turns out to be 1.51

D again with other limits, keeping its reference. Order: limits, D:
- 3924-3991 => -9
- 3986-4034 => 80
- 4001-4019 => 50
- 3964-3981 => -4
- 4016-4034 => -31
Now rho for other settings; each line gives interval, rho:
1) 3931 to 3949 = 3.7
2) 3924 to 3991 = 4.4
